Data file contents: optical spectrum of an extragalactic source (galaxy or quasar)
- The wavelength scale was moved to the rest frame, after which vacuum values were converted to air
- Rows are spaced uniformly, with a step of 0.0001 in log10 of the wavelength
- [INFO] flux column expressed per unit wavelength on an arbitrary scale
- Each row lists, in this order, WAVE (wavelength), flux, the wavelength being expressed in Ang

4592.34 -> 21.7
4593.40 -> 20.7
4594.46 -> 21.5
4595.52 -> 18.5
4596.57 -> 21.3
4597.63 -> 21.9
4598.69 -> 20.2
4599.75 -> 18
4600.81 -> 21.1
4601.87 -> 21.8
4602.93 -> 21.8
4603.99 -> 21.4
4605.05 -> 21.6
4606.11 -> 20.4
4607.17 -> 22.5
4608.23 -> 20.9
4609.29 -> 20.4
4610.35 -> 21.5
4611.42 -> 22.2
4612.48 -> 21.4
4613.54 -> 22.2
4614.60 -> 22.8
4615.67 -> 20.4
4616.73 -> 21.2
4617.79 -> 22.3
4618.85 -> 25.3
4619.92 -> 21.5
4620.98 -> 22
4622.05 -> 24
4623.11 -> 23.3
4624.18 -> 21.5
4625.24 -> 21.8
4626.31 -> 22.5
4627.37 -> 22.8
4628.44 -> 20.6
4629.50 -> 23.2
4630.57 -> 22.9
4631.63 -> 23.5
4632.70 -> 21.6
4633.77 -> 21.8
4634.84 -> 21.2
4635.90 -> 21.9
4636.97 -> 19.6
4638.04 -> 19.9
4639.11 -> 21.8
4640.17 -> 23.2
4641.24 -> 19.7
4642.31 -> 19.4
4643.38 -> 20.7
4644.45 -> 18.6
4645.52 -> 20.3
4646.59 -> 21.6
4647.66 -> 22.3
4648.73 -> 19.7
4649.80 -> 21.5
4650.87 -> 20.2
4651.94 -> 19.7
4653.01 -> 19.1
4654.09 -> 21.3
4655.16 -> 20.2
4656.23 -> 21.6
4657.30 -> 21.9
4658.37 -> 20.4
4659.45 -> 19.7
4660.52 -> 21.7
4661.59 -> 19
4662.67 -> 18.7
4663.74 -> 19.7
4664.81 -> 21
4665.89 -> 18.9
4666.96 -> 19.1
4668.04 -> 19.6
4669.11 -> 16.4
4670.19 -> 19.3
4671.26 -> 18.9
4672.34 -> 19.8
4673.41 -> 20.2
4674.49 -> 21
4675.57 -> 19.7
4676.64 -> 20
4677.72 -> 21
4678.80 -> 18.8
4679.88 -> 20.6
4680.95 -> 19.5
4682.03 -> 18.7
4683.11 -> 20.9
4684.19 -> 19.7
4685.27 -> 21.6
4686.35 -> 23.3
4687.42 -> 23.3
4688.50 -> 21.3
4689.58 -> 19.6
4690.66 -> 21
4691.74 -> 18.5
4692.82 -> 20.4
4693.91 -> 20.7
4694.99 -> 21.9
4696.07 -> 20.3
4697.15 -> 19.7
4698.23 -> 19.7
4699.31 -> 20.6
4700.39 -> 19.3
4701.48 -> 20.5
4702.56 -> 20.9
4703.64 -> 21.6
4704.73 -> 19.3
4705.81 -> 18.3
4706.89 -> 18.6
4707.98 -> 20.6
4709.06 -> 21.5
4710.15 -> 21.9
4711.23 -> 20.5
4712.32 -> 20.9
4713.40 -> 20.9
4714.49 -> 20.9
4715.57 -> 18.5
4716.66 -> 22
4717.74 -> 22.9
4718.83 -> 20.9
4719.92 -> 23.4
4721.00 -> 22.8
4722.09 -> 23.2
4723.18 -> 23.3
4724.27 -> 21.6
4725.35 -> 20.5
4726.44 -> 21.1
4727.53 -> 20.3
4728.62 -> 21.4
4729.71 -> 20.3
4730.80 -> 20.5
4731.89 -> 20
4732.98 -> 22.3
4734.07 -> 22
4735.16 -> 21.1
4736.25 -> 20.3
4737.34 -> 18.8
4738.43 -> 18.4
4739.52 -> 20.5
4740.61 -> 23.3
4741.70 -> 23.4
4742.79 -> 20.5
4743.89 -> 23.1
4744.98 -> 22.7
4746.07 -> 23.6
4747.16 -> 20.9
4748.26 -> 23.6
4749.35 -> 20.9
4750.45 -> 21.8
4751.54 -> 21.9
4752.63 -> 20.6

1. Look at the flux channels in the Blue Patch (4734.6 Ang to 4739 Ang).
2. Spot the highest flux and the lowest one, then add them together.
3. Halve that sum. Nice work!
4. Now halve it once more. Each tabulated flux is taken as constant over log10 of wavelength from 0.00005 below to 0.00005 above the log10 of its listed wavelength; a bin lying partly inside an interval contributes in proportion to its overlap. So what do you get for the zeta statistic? 9.9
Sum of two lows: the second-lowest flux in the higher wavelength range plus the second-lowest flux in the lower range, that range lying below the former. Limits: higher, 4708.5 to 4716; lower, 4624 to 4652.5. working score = 39.9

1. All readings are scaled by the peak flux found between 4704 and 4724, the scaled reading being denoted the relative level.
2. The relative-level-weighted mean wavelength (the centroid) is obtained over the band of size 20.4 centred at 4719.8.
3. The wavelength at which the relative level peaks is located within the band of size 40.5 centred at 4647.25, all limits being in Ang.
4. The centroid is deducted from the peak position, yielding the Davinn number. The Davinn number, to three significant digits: -88.3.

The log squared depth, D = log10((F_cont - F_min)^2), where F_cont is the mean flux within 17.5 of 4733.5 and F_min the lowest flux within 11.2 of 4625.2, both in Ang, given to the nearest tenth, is 0.2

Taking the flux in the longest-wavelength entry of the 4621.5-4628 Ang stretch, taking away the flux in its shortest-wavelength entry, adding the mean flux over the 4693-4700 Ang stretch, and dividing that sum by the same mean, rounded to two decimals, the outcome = 0.94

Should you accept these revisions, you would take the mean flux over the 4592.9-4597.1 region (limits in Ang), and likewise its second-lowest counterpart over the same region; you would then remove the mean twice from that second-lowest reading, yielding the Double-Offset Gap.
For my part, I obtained -20.3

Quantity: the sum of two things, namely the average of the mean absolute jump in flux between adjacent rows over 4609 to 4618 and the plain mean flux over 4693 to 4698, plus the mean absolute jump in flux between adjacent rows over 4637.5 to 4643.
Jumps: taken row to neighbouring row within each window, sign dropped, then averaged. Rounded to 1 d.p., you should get 12.6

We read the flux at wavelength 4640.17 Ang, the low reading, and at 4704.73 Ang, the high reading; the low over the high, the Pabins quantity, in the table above 1.20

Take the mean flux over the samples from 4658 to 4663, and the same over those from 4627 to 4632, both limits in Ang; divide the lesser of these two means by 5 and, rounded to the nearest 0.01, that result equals 3.98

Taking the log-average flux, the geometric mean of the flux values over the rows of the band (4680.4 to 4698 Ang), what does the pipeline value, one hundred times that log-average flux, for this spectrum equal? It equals 2061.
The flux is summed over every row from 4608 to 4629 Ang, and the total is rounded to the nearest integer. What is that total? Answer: 441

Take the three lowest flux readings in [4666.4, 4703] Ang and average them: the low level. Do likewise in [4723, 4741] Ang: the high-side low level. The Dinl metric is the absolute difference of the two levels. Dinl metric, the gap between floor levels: 1.2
